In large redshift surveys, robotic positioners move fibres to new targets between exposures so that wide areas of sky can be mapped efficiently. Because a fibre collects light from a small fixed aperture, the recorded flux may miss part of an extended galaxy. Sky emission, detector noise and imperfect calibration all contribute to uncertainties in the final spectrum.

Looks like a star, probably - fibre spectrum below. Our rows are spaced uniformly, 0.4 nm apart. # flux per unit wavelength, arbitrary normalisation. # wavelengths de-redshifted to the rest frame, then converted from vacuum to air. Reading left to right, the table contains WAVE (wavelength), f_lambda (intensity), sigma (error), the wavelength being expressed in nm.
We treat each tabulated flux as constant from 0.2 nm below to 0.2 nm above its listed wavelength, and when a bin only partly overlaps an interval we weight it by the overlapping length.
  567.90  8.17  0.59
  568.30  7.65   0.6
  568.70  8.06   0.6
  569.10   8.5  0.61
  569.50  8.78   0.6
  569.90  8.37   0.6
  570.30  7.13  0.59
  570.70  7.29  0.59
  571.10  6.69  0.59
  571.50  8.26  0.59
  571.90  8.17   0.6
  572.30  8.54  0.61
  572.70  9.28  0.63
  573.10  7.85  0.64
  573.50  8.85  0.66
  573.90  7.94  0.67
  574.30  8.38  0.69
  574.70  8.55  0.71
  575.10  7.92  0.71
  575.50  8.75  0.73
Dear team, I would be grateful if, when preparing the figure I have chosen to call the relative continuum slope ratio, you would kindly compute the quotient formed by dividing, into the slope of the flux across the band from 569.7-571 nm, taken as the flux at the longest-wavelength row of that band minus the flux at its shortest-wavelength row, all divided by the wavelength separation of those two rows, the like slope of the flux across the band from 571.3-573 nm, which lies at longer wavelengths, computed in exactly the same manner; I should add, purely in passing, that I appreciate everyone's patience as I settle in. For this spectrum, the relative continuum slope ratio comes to -1.6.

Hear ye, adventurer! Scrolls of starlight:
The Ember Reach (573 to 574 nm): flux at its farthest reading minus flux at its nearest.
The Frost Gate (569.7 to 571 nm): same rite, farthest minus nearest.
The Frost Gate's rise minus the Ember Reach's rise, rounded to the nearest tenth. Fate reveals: -1.2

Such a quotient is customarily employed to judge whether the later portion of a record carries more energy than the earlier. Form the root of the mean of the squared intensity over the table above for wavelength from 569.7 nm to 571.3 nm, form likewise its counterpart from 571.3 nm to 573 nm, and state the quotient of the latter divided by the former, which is 1.16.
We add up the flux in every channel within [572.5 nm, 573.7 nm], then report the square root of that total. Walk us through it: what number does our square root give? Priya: 5.10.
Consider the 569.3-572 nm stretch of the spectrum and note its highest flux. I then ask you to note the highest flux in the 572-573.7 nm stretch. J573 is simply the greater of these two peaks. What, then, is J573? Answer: 9.3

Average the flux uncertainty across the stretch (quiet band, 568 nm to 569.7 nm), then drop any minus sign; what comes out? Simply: 0.60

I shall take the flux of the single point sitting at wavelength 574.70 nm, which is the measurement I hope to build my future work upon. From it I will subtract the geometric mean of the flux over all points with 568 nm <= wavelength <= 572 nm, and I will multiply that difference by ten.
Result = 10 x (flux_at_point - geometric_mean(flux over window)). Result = 6.9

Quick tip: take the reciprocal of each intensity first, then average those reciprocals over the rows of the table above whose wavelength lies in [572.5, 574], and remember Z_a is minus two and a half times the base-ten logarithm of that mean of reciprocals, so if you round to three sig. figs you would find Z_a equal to 2.32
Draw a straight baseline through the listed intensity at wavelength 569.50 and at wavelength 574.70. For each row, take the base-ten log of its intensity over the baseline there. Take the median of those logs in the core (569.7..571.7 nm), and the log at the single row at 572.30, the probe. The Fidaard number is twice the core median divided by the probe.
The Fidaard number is 27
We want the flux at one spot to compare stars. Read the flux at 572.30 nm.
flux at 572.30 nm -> 8.54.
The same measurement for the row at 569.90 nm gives 8.37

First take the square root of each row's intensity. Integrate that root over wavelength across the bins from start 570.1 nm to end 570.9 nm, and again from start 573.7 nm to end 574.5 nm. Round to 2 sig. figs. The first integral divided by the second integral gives 0.94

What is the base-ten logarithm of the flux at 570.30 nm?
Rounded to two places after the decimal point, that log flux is 0.85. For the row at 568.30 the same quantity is 0.88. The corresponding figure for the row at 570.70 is 0.86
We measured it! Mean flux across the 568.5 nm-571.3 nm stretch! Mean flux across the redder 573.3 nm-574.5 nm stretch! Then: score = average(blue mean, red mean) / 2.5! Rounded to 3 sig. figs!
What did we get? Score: 3.24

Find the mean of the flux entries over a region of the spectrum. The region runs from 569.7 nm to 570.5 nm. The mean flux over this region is 7.75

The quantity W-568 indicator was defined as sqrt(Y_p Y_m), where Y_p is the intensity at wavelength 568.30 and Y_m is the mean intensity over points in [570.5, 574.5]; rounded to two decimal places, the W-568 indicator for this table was 7.88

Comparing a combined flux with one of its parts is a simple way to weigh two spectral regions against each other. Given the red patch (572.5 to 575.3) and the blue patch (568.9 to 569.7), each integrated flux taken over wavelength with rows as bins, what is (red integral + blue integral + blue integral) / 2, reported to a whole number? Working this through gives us 19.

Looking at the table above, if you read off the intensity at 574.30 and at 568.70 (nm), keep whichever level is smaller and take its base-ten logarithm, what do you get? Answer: 0.91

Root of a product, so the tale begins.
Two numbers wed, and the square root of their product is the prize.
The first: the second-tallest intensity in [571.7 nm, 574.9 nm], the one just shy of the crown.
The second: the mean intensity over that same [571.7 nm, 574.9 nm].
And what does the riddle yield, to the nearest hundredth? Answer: 8.65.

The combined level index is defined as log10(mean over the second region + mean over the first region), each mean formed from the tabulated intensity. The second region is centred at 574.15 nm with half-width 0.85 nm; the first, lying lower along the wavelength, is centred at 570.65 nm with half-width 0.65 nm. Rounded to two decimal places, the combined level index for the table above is 1.19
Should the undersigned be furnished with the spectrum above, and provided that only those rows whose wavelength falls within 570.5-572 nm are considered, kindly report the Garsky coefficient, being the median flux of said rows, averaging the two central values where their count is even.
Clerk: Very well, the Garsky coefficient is 7.73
